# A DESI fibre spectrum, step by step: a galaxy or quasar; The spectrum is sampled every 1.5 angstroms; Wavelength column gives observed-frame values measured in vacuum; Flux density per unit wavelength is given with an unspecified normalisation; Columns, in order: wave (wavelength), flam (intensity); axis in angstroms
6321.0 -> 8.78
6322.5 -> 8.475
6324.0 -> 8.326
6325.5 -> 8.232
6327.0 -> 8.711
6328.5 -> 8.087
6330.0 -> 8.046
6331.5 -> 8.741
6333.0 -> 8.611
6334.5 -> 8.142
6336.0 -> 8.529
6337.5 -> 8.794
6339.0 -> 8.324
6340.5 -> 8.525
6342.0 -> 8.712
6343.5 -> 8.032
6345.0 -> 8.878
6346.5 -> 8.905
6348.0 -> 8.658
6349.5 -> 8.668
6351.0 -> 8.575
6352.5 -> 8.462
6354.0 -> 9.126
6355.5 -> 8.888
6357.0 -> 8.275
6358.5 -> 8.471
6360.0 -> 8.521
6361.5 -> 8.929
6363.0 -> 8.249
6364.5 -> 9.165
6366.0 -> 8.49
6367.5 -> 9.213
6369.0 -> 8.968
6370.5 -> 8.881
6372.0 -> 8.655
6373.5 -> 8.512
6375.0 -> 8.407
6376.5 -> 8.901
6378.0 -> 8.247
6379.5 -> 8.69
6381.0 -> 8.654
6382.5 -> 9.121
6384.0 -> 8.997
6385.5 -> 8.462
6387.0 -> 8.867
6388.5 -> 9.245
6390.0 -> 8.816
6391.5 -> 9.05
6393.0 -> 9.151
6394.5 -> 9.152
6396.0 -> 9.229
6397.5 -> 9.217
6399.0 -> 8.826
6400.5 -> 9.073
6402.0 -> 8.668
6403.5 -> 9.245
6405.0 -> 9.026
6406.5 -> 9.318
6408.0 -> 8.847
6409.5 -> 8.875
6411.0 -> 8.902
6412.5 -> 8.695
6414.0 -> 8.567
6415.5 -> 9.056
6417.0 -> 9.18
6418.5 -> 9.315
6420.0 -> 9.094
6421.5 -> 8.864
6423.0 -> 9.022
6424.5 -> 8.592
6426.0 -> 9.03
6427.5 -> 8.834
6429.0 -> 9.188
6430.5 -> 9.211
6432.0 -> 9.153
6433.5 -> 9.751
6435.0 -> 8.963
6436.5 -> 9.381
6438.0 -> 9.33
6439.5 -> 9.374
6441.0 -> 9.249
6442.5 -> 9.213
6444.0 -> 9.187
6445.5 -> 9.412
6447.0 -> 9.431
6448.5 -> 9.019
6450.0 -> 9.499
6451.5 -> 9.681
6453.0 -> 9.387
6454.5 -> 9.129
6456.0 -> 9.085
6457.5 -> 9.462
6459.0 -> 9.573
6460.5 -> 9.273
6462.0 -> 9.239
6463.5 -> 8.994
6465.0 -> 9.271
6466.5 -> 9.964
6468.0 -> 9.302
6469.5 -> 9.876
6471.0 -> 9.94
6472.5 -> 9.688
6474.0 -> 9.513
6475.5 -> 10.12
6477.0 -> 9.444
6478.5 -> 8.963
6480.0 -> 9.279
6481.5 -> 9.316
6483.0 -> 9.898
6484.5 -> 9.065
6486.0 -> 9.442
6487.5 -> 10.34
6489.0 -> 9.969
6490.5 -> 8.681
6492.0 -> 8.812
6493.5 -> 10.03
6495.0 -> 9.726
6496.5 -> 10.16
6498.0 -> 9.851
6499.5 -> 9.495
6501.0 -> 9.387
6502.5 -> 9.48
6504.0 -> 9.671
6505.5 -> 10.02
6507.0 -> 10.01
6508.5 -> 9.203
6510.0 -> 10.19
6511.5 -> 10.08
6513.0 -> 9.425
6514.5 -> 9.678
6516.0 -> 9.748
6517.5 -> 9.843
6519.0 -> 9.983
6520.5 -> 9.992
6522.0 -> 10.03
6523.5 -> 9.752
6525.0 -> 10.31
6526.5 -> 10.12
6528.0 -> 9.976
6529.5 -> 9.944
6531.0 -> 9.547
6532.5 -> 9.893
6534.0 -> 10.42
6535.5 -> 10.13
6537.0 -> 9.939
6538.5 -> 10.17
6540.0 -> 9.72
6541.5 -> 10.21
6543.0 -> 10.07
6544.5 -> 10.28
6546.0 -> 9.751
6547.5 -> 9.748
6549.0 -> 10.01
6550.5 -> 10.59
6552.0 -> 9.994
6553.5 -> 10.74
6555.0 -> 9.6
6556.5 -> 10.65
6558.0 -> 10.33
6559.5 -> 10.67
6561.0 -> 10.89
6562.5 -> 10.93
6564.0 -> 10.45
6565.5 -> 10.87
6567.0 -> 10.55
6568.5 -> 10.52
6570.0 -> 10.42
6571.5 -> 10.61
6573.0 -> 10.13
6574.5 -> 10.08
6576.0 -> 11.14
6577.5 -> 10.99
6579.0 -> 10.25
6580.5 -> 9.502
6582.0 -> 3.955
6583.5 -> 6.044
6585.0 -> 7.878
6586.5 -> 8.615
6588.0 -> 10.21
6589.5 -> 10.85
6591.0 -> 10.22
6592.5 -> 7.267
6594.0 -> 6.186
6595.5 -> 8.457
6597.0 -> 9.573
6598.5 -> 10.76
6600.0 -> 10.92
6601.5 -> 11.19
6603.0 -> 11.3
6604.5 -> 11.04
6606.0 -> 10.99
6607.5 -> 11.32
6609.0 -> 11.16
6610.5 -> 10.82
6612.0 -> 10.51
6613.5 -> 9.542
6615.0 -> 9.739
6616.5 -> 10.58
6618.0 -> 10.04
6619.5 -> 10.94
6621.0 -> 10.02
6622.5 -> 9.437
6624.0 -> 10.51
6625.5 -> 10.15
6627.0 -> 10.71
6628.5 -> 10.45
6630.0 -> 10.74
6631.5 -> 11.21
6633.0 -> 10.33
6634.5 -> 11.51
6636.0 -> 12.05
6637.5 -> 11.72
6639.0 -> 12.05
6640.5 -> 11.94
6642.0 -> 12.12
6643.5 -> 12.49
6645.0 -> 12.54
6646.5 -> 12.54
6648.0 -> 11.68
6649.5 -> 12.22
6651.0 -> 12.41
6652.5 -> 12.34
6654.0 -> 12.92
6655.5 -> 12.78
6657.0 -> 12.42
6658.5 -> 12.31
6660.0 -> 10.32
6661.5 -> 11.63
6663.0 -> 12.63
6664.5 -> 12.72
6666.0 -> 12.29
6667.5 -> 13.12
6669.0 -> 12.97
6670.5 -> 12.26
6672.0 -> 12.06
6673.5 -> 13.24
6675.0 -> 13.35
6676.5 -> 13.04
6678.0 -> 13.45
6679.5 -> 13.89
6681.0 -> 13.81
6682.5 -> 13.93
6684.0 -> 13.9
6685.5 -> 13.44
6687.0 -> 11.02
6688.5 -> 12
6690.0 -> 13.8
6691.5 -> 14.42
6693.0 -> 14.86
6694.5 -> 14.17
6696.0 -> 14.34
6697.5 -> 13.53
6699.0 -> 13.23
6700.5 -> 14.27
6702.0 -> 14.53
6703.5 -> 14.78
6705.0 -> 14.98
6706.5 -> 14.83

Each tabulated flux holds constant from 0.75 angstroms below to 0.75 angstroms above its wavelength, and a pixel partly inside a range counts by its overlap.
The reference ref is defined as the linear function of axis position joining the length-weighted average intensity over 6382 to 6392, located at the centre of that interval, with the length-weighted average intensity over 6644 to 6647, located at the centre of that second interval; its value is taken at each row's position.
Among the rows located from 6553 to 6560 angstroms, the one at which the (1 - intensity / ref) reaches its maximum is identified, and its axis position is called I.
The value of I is 6555.0 angstroms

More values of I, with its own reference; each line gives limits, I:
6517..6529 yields 6523.5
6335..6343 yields 6339.0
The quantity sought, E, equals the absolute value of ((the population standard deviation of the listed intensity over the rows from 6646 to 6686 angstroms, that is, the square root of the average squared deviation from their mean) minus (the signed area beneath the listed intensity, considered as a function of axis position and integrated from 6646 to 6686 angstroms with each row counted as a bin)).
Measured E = 508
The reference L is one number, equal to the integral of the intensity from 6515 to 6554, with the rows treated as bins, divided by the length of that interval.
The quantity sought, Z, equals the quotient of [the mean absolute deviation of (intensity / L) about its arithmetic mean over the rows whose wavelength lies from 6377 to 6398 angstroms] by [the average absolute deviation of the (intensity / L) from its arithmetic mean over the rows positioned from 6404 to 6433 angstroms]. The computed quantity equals 1.4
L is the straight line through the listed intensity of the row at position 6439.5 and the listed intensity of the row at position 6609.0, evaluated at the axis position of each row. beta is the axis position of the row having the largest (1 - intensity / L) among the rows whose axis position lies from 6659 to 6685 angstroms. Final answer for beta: 6660.0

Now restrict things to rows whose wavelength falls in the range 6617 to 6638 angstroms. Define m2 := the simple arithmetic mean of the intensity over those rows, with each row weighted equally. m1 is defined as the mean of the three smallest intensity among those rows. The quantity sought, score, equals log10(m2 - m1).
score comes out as -0.06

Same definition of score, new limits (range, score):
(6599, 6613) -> -0.56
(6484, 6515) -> -0.10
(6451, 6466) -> -0.62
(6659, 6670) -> -0.08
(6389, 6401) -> -0.78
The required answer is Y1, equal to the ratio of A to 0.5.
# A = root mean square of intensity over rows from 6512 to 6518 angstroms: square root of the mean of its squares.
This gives 19.3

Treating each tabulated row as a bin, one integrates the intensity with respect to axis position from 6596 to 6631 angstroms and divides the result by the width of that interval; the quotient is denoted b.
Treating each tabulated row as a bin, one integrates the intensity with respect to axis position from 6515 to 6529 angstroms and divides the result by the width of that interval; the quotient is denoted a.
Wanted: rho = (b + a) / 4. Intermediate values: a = 10.0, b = 10.5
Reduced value 5.1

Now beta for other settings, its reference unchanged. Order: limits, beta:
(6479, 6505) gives 6490.5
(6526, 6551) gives 6531.0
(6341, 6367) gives 6343.5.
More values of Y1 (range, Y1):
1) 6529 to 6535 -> 19.9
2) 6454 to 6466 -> 18.5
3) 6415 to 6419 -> 18.4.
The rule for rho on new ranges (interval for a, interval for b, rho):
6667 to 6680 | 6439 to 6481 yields 5.6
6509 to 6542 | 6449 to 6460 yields 4.8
